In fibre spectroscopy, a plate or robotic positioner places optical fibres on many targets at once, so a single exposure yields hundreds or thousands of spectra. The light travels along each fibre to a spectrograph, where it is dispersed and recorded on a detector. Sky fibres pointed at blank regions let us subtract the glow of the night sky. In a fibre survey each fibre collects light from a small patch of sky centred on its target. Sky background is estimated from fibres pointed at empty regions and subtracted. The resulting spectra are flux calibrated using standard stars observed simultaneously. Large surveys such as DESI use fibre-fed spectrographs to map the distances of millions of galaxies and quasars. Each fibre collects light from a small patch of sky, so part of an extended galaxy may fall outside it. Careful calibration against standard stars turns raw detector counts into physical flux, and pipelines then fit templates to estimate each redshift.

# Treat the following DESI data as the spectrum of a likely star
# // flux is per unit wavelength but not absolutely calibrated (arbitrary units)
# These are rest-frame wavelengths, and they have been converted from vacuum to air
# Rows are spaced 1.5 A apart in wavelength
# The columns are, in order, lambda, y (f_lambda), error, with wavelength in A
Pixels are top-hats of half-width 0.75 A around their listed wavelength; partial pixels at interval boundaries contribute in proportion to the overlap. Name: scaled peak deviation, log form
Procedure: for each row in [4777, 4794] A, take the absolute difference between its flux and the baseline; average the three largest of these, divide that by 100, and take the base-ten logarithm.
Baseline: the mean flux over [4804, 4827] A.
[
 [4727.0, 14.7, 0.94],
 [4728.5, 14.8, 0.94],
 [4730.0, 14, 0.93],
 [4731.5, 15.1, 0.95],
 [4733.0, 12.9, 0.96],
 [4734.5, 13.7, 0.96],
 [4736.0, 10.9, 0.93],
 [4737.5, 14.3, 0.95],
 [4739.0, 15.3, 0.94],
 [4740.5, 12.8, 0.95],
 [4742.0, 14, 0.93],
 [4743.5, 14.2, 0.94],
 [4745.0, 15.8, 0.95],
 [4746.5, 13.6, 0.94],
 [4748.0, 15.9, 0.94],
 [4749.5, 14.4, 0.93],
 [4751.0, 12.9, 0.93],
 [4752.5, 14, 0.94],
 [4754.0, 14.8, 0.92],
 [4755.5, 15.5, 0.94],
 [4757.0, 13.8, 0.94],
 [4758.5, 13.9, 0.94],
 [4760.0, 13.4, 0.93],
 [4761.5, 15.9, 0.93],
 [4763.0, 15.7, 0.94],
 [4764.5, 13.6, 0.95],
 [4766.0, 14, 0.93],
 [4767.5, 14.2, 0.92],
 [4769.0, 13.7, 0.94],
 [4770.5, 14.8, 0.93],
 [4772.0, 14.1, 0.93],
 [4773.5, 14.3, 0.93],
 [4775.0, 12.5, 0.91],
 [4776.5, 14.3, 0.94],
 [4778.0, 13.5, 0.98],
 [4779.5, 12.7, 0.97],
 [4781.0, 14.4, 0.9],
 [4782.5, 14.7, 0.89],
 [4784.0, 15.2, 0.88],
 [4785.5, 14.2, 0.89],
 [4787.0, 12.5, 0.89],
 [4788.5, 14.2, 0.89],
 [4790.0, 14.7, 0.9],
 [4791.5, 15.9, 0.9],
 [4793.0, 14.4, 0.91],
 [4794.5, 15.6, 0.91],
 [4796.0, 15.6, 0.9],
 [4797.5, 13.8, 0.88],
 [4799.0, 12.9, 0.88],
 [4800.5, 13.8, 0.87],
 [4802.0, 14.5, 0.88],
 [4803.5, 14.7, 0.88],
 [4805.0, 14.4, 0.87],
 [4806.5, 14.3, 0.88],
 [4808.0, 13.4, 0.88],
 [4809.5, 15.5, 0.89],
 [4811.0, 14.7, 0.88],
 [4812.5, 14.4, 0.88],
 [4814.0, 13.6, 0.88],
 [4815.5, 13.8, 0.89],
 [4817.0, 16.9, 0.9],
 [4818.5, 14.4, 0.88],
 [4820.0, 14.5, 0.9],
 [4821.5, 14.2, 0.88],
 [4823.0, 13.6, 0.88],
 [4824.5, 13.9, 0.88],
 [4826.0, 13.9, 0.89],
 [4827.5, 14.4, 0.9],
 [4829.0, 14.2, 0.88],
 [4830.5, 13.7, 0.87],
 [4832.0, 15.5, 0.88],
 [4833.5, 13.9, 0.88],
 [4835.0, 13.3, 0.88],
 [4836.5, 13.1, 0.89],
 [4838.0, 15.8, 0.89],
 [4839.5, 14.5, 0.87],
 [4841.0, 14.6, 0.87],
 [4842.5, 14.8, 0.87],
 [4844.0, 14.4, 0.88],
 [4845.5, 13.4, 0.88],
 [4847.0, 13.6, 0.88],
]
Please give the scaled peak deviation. -1.77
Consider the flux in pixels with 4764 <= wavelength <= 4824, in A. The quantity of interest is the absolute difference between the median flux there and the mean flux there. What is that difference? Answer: 0.04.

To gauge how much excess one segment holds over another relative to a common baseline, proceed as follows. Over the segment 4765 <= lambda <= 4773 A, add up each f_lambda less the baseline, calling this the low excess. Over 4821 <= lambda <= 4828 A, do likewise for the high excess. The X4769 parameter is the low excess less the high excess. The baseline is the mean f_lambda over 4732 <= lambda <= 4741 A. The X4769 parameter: 0.8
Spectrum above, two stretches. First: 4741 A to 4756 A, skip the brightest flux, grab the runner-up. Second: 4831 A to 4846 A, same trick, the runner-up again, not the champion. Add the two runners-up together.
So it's 31.3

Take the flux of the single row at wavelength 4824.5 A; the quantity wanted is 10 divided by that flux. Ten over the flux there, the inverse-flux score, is 0.719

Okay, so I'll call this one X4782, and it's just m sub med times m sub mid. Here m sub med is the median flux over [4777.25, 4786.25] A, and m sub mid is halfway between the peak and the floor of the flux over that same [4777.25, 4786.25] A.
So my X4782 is 199.5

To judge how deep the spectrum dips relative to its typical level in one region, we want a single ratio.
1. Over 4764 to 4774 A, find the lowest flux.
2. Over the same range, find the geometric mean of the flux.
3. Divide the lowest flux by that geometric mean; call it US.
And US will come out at 0.96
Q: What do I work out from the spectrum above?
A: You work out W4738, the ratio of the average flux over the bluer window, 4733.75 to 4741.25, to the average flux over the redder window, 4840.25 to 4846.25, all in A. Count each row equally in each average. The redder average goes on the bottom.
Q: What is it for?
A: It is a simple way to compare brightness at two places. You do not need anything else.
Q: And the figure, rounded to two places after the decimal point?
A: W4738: 0.94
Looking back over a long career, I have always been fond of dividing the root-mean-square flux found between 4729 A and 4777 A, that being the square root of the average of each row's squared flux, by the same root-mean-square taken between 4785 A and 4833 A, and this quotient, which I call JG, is 0.98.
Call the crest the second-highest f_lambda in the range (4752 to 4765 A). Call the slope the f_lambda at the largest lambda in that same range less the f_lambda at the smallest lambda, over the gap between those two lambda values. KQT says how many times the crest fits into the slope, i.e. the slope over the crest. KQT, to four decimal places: -0.0021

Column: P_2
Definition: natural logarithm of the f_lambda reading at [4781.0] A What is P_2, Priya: 2.67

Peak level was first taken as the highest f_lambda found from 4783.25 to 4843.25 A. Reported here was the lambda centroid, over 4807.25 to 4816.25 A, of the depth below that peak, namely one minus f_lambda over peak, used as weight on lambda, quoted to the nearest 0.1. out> 4811.9 A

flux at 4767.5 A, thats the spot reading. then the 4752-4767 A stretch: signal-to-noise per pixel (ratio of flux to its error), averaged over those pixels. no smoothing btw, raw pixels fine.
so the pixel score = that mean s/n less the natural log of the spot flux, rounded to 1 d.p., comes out 12.8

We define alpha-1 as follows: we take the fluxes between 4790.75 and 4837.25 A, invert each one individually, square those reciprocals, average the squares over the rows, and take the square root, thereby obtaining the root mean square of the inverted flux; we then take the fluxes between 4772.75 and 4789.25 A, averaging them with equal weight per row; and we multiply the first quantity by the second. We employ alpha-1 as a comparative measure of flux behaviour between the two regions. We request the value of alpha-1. 0.971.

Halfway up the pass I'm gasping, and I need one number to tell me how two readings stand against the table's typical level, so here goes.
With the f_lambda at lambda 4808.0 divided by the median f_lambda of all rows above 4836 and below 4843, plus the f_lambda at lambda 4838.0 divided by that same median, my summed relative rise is 2.00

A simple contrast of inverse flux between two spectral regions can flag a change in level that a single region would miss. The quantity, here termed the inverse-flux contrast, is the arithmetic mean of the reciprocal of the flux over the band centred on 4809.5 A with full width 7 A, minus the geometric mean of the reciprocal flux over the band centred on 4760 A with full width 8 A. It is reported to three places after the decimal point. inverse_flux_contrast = 0.000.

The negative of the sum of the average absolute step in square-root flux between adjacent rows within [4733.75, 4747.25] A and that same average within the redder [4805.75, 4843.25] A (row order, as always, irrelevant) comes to -0.372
